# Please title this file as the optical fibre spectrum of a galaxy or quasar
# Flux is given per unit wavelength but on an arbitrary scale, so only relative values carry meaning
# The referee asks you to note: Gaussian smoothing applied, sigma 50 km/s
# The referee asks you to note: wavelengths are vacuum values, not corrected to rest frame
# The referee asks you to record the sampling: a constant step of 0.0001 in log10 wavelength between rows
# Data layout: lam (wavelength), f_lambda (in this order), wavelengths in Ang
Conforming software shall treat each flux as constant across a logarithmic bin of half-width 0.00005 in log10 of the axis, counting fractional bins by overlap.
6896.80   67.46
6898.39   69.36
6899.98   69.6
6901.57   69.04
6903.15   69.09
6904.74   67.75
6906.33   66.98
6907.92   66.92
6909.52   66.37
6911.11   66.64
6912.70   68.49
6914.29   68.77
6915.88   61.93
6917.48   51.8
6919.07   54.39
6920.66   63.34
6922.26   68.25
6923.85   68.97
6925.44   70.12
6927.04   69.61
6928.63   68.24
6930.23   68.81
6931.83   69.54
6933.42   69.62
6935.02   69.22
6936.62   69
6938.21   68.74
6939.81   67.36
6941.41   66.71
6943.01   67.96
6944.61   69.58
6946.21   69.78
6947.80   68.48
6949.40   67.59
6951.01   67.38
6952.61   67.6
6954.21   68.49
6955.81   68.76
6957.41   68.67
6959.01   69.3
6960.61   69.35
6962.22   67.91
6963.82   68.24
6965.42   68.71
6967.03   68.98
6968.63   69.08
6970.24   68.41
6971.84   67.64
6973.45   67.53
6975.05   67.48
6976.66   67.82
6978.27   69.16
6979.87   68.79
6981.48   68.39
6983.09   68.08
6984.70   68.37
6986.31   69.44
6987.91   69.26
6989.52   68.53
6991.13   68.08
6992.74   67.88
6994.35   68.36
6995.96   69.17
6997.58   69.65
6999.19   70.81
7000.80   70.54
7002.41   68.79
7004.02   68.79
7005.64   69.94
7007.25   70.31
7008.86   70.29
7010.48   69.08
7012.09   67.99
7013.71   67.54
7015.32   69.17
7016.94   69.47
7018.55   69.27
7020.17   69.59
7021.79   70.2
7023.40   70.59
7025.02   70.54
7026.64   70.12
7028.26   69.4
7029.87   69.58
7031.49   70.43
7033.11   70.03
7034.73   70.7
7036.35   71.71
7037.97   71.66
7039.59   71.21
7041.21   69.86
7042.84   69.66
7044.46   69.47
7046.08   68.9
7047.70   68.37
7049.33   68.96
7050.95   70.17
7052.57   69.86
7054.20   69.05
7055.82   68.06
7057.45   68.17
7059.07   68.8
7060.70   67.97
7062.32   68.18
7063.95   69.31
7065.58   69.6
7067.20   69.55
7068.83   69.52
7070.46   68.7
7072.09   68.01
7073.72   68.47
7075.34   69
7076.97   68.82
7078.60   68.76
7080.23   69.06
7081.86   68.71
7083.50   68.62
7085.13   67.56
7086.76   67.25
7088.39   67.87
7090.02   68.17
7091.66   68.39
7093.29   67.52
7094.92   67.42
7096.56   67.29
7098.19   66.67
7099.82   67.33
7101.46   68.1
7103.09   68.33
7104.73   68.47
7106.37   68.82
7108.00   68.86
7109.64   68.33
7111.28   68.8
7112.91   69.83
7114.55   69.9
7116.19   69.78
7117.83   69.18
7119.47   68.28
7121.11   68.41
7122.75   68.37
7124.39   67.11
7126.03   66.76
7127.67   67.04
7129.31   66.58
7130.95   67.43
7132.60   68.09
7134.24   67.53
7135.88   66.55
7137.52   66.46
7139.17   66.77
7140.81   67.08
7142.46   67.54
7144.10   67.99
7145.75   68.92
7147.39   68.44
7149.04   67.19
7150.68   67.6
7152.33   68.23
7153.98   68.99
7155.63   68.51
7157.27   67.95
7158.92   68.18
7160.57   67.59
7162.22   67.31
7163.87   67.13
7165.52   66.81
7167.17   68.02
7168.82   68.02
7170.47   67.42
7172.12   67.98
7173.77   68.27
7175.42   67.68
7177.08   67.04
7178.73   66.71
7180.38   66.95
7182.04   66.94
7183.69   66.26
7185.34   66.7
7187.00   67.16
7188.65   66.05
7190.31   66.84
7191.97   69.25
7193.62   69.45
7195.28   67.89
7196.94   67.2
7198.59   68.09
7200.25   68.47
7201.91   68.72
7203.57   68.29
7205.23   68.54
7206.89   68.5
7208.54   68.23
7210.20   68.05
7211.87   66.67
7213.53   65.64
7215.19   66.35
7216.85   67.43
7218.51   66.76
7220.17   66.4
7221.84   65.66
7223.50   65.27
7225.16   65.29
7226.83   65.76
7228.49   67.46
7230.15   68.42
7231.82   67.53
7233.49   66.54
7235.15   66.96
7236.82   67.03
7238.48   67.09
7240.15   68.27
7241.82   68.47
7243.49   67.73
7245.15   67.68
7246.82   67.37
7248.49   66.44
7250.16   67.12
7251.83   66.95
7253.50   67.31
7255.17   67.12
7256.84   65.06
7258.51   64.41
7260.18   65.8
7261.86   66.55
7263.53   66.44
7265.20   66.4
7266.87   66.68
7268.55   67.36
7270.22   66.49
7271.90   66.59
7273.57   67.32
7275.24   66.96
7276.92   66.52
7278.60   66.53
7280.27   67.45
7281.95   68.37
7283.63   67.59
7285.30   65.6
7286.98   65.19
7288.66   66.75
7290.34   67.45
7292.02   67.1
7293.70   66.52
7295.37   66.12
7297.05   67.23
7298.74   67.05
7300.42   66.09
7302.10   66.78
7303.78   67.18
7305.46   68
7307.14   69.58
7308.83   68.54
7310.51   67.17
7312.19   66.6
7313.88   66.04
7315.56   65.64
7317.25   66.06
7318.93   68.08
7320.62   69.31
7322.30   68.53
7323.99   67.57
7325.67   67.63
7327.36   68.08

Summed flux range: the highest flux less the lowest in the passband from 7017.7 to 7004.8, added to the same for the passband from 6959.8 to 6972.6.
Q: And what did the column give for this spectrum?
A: 4.5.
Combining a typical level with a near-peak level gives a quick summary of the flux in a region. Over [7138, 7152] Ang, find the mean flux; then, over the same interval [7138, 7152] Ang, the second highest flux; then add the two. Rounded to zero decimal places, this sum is 136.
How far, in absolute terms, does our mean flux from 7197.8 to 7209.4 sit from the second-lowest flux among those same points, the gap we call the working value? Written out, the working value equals 0.2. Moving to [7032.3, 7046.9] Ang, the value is 0.9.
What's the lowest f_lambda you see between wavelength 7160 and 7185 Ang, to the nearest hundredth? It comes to 66.26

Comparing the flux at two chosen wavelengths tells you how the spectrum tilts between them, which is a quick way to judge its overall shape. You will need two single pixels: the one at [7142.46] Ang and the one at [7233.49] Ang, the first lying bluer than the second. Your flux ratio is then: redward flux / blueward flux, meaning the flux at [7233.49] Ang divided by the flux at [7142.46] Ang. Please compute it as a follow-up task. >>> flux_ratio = 0.985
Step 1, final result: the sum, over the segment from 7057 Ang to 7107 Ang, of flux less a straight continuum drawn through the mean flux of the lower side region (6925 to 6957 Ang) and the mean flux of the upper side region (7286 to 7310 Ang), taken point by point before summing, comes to 10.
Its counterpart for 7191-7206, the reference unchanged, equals 8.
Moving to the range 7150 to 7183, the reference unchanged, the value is 0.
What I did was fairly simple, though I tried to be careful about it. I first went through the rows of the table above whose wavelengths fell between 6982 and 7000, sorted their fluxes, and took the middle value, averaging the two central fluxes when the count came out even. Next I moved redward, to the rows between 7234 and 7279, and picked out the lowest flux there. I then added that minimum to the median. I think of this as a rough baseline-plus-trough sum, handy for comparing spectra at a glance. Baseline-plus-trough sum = 133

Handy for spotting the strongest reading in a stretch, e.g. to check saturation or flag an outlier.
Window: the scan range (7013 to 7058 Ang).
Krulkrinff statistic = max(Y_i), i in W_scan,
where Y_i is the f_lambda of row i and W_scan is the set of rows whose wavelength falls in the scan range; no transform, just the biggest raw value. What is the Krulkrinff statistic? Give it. 71.71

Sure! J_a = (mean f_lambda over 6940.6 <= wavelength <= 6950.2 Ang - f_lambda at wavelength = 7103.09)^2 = 0.0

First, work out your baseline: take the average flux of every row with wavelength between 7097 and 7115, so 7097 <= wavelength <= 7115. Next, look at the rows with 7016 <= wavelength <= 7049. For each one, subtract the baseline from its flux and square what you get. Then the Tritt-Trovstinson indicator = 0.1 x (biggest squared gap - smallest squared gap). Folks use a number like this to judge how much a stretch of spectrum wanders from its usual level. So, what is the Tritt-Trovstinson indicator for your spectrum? 1.0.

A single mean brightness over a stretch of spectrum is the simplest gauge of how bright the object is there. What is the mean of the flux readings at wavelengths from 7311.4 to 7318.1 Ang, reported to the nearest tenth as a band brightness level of 66.1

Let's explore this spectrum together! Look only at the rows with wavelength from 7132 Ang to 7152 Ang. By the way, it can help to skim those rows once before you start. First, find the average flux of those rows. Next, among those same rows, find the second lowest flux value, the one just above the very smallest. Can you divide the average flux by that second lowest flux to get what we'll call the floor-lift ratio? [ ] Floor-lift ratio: 1.01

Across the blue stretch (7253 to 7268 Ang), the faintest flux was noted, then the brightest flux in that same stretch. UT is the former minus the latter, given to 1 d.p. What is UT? -2.9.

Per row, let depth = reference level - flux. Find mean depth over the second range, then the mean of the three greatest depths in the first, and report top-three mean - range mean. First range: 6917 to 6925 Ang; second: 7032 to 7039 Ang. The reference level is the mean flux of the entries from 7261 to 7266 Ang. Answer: 14.5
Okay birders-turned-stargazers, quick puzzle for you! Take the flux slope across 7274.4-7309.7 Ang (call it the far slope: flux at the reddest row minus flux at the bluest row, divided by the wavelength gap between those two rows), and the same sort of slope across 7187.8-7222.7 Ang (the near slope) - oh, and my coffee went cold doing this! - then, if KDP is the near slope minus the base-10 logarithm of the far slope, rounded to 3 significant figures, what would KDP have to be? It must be 1.32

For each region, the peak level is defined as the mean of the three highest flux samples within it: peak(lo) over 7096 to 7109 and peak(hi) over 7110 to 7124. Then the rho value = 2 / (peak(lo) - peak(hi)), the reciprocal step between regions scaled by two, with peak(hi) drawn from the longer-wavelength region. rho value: -1.8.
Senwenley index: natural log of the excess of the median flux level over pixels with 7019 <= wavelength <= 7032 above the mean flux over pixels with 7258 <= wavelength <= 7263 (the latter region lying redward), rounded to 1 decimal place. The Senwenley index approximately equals 1.5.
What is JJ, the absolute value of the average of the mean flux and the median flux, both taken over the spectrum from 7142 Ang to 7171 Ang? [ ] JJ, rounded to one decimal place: 67.9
